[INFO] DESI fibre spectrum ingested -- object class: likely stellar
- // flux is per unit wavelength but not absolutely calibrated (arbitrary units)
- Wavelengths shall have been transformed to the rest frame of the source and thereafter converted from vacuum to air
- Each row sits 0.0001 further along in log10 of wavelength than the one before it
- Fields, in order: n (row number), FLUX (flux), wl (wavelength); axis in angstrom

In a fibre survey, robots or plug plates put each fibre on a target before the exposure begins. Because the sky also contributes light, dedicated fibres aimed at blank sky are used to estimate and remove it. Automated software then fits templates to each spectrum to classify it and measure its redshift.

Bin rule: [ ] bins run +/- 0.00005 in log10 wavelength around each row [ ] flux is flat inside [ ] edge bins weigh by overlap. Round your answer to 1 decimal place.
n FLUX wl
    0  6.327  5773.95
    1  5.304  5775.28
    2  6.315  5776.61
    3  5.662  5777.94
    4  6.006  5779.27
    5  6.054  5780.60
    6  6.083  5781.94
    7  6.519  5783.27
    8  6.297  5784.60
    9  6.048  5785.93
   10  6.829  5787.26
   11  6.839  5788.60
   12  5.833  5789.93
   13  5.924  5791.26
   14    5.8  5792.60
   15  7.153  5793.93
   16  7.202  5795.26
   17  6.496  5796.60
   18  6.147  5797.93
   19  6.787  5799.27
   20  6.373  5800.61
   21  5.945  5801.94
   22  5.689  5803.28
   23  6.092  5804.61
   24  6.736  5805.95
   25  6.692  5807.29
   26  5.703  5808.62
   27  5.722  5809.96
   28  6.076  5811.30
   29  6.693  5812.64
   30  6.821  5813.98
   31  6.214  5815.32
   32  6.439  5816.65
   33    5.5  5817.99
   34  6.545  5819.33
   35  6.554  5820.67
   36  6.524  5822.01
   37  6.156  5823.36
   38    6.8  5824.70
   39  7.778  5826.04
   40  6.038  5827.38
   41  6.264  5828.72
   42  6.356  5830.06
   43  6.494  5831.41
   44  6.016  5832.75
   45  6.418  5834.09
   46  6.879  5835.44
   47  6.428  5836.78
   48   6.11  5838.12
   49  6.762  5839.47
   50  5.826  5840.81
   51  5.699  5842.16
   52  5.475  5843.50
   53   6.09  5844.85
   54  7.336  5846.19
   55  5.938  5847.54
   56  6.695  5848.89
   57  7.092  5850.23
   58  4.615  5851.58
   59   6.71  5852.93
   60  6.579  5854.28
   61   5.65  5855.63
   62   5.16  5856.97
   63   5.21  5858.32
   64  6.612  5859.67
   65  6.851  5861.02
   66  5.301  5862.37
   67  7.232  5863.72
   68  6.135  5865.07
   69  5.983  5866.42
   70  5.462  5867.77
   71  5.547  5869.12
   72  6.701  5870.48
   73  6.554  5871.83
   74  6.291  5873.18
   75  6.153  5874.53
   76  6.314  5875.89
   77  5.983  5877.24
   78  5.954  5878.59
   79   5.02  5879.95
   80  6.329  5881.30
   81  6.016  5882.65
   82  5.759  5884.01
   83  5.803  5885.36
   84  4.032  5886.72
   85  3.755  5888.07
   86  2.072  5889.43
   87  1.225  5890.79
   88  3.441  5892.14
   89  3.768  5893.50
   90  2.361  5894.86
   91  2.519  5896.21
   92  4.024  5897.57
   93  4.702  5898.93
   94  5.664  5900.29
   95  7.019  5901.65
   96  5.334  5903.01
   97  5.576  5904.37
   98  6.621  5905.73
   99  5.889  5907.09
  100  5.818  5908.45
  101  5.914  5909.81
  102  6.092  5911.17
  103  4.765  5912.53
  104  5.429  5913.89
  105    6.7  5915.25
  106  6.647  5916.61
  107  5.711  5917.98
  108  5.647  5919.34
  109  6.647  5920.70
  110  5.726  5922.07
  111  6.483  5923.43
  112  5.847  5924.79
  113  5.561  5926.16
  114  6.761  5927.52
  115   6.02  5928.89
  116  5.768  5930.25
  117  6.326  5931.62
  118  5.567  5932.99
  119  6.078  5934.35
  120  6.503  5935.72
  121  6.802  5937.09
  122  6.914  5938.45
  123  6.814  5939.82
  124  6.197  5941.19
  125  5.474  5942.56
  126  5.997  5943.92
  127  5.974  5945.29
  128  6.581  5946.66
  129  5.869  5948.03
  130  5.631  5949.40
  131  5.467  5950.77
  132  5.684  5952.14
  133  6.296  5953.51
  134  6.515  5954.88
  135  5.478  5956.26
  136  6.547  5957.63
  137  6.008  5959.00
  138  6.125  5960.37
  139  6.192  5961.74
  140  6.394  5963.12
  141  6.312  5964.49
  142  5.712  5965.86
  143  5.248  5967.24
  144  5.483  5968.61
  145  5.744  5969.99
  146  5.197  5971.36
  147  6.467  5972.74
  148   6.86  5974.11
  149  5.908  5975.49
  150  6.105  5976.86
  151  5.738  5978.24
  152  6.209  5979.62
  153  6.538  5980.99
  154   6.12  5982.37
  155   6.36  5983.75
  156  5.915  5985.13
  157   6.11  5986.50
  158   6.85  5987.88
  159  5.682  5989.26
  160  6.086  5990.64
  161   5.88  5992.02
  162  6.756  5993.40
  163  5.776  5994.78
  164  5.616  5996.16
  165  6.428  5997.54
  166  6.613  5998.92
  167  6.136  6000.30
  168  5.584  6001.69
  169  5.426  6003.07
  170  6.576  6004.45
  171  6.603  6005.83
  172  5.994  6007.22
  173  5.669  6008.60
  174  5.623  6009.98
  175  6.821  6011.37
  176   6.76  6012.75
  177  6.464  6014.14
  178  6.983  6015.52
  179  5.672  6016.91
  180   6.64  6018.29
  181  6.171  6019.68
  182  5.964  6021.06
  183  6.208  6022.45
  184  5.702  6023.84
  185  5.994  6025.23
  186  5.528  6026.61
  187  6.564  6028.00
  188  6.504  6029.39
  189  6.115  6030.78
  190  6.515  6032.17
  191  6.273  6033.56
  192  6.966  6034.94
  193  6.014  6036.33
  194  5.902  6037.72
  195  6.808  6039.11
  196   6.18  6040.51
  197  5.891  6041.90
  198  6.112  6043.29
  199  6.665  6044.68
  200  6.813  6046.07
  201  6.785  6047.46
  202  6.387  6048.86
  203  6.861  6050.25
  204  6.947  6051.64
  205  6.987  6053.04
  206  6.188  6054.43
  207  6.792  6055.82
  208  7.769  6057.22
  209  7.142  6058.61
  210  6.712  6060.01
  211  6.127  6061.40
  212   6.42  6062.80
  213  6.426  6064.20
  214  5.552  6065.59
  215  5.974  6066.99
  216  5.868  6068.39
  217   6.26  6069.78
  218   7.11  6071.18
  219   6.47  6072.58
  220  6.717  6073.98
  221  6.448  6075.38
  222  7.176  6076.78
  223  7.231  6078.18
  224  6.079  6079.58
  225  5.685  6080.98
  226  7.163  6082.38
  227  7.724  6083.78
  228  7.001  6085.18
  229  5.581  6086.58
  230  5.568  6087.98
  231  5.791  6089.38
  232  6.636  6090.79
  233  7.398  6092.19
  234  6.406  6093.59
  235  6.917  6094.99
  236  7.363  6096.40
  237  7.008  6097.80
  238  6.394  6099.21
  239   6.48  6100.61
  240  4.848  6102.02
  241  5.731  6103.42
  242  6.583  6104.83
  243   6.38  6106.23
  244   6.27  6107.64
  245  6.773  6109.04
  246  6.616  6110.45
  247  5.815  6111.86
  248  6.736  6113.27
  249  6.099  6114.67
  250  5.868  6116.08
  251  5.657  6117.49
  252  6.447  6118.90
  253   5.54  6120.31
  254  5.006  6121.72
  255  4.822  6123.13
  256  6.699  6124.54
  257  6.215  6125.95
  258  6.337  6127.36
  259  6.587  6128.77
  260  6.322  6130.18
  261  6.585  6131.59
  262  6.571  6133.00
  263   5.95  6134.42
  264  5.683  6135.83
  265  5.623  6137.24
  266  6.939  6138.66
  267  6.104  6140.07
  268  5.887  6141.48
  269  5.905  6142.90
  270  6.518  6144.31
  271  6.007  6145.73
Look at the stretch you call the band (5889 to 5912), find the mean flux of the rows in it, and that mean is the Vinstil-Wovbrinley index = 4.6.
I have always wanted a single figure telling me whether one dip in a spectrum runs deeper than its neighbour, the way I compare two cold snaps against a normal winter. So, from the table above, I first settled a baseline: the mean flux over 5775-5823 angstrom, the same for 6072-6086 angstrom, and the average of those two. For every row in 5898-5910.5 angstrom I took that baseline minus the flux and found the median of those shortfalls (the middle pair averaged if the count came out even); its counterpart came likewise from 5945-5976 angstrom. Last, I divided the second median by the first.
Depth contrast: 0.8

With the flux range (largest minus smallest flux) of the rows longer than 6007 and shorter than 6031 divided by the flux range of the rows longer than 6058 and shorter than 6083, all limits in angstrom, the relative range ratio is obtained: 0.87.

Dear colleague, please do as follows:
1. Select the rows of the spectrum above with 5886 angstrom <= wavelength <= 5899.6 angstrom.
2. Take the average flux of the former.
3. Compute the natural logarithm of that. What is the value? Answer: 1.16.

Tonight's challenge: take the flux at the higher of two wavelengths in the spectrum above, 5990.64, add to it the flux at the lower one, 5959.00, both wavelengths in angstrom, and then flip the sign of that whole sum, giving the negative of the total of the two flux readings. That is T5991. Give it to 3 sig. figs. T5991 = -12.1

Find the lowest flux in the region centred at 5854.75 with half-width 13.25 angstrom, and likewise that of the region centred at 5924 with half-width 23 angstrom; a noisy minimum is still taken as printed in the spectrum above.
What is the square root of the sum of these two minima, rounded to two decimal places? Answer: 3.06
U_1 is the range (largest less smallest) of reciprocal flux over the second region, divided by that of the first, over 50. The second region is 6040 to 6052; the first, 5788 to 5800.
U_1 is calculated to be 0.015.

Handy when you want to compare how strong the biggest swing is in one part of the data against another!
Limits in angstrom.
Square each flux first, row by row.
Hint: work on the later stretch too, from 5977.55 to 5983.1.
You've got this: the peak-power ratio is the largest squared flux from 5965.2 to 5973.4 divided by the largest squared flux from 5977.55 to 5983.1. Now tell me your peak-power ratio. 0.98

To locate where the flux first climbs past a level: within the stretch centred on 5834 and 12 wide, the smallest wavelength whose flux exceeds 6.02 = 5828.72 angstrom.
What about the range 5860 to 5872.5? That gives 5861.02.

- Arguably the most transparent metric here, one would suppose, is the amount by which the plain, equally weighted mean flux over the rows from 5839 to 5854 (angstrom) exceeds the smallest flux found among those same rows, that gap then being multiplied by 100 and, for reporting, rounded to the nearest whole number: 159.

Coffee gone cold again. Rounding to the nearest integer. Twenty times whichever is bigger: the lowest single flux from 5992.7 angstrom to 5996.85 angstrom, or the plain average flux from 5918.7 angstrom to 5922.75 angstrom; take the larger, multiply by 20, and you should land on 120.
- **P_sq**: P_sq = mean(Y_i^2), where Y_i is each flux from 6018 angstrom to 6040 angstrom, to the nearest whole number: 39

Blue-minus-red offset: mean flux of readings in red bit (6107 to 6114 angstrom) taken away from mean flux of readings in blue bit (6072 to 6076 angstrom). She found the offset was 0.10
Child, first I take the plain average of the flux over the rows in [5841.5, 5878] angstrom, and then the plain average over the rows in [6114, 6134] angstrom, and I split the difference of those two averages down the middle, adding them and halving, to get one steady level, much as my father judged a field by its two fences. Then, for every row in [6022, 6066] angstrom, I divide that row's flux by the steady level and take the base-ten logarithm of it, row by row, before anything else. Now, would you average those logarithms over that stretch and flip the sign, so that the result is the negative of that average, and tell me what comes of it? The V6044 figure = -0.023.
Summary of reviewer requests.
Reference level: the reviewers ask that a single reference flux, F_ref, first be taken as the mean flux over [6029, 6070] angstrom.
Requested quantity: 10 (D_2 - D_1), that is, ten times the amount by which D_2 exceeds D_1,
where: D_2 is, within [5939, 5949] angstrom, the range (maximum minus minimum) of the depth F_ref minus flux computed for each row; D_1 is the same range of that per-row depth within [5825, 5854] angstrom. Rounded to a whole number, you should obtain -18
